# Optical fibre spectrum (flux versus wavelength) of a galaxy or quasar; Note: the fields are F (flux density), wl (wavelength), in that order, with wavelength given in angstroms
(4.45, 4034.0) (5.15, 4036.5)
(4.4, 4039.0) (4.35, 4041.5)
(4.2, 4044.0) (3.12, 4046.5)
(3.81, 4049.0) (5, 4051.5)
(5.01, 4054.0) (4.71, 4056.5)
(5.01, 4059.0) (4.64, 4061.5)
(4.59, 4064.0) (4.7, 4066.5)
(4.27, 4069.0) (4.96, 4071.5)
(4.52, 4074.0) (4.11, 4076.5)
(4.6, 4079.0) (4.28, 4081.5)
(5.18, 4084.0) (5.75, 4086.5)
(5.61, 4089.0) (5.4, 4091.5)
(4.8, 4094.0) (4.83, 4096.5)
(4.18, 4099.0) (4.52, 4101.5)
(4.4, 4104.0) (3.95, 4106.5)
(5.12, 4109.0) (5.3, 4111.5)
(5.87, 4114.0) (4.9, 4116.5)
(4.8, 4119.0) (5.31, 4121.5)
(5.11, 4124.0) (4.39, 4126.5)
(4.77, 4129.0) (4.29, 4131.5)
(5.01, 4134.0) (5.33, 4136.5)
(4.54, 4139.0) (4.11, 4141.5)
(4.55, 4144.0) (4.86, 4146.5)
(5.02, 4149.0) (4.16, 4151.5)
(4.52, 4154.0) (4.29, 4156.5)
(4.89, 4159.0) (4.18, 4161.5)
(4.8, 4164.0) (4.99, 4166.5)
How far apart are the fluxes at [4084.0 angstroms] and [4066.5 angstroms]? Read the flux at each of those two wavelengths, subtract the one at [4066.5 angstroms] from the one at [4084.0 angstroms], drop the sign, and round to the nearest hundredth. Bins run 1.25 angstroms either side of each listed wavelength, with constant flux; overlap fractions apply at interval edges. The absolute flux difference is 0.48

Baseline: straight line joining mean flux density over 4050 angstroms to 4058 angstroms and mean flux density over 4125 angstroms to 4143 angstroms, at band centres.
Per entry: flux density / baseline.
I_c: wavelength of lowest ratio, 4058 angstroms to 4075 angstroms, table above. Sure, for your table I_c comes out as 4069.0 angstroms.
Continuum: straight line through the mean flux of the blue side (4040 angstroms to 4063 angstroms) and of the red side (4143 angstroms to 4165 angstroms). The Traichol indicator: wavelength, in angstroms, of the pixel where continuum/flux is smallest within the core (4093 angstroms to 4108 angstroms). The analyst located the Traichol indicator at 4096.5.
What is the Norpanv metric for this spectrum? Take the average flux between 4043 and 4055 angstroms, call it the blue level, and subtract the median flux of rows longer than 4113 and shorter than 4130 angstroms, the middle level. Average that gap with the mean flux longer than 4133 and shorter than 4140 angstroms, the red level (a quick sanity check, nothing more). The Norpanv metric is 2.14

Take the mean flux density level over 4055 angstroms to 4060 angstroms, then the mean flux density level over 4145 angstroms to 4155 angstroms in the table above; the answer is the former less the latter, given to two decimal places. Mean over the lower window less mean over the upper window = 0.22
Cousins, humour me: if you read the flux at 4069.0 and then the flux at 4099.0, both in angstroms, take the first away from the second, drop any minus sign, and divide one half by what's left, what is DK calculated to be 6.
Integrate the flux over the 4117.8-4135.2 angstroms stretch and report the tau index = 84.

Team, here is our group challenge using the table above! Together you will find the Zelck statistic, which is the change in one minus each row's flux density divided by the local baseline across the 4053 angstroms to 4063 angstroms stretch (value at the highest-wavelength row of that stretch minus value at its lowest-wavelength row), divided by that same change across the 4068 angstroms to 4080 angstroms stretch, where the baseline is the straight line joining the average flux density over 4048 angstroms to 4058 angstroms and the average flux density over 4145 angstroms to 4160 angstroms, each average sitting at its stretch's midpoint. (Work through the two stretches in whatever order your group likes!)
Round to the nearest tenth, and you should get -1.1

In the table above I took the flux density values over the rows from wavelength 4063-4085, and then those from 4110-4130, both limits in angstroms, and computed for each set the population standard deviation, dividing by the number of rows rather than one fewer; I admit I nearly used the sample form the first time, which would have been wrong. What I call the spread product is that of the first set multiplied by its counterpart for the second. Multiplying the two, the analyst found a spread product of 0.13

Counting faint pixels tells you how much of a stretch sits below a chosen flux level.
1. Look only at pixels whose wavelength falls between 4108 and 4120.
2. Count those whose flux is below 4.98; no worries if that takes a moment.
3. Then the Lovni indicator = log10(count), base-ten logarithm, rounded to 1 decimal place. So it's 0.3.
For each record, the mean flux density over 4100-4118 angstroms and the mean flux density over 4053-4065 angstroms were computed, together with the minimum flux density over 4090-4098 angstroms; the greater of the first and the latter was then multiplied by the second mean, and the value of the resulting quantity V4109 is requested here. 23.3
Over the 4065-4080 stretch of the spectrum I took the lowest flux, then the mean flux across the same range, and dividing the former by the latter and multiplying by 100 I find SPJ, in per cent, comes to 90.8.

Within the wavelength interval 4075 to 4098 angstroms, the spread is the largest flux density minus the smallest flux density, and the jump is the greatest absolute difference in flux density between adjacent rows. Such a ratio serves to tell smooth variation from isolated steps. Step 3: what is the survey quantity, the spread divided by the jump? 1.82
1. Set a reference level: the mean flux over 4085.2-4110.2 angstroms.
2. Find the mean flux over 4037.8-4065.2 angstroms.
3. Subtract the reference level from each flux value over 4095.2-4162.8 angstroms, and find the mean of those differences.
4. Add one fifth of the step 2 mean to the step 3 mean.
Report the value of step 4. 0.74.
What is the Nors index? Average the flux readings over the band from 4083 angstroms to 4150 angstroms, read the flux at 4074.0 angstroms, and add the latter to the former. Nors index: 9.4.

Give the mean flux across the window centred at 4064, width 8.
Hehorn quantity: 4.64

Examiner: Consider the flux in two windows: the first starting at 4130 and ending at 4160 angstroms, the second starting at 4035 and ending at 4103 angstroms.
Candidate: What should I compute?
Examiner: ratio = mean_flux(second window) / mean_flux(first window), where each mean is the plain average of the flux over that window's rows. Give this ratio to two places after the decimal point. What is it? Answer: 1.01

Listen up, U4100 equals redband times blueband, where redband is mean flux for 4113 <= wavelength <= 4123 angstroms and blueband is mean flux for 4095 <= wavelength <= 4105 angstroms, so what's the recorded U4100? 23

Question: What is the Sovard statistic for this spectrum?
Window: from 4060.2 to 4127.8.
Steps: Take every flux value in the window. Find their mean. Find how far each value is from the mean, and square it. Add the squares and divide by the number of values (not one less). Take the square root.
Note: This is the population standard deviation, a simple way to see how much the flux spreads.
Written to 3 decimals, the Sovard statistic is 0.498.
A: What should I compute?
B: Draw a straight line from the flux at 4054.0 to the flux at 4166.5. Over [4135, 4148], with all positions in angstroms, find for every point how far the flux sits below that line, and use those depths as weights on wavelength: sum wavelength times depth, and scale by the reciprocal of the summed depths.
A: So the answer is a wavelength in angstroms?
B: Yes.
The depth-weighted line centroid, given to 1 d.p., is 4143.0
